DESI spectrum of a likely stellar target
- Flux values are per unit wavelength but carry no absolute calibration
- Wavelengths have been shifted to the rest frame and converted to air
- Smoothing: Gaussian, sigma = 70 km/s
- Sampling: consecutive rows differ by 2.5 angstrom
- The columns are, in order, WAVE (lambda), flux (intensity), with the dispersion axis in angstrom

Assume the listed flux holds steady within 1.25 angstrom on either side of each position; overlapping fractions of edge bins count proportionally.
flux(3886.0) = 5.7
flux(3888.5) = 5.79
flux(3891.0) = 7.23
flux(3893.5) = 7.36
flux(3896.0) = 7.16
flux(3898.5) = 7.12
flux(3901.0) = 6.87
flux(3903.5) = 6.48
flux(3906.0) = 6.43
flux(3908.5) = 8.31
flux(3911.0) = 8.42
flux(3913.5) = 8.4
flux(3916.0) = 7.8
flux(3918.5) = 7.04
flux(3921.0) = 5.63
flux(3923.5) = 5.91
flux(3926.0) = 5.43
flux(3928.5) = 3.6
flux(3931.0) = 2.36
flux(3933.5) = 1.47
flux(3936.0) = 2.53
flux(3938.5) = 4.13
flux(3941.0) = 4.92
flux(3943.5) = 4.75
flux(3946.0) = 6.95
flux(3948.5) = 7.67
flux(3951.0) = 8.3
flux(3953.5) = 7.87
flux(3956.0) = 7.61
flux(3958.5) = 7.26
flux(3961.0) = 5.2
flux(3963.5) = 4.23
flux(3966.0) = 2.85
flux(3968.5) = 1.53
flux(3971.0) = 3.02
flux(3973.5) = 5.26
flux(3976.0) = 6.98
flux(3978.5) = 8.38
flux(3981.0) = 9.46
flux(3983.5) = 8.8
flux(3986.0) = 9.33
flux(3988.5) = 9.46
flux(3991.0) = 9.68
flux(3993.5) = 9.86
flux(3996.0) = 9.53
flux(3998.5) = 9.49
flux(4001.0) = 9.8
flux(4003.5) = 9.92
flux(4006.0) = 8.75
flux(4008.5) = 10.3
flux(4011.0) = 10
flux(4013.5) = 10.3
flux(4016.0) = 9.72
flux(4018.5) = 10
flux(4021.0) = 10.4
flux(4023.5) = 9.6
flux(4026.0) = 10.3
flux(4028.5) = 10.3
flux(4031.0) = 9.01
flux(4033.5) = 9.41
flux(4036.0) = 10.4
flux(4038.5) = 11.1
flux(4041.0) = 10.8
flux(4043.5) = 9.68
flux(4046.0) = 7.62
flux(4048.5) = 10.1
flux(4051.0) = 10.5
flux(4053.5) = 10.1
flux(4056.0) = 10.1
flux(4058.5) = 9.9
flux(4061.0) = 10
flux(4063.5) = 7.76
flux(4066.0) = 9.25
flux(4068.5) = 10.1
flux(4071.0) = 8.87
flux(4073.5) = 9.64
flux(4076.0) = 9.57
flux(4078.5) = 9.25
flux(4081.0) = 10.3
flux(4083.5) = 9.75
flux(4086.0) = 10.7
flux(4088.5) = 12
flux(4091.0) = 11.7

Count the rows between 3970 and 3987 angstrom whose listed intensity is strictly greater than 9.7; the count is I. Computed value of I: 0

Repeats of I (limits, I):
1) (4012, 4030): 6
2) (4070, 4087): 3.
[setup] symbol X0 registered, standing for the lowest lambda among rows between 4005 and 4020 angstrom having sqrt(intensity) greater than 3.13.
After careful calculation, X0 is 4008.5 angstrom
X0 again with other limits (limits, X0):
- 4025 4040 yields 4026.0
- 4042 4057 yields 4048.5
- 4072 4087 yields 4081.0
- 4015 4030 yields 4018.5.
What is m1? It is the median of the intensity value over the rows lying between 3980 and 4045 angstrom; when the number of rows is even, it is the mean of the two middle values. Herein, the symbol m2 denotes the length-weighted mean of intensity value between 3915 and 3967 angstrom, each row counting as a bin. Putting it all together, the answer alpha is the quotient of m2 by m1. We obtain 0.55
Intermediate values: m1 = 9.8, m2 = 5.4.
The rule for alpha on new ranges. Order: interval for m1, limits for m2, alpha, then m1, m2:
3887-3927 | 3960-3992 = 0.91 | 7.1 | 6.5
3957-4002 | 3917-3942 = 0.50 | 8.6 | 4.3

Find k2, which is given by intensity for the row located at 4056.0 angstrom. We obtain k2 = 10.1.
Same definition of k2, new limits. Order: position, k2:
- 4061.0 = 10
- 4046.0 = 7.62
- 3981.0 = 9.46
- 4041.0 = 10.8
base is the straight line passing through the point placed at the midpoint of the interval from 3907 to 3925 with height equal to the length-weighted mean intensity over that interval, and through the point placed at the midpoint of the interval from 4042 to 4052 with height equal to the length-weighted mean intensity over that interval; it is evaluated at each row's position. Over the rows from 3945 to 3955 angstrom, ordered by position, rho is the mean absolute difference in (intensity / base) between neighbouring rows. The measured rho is 0.074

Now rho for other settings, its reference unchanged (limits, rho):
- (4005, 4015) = 0.079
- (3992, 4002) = 0.028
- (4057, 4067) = 0.130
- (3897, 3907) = 0.038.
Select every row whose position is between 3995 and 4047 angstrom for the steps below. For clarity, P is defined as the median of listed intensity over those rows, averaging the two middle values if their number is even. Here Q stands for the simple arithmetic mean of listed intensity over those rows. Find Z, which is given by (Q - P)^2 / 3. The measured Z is 0.003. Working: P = 9.9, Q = 9.8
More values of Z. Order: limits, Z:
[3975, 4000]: 0.044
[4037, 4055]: 0.004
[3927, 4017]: 0.208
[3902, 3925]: 0.005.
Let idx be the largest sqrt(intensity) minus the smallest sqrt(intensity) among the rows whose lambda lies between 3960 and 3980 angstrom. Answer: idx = 1.7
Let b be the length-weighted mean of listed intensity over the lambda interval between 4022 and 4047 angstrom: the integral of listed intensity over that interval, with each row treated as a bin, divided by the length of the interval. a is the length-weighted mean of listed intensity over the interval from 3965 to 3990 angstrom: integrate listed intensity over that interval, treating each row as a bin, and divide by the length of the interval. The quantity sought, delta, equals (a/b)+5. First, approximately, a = 6.6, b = 9.8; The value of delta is 5.7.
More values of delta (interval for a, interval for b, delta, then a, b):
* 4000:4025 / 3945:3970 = 6.7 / 9.9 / 5.9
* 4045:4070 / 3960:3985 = 6.7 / 9.6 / 5.6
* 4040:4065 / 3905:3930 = 6.4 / 9.6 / 6.7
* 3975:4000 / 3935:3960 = 6.5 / 9.1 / 6.2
